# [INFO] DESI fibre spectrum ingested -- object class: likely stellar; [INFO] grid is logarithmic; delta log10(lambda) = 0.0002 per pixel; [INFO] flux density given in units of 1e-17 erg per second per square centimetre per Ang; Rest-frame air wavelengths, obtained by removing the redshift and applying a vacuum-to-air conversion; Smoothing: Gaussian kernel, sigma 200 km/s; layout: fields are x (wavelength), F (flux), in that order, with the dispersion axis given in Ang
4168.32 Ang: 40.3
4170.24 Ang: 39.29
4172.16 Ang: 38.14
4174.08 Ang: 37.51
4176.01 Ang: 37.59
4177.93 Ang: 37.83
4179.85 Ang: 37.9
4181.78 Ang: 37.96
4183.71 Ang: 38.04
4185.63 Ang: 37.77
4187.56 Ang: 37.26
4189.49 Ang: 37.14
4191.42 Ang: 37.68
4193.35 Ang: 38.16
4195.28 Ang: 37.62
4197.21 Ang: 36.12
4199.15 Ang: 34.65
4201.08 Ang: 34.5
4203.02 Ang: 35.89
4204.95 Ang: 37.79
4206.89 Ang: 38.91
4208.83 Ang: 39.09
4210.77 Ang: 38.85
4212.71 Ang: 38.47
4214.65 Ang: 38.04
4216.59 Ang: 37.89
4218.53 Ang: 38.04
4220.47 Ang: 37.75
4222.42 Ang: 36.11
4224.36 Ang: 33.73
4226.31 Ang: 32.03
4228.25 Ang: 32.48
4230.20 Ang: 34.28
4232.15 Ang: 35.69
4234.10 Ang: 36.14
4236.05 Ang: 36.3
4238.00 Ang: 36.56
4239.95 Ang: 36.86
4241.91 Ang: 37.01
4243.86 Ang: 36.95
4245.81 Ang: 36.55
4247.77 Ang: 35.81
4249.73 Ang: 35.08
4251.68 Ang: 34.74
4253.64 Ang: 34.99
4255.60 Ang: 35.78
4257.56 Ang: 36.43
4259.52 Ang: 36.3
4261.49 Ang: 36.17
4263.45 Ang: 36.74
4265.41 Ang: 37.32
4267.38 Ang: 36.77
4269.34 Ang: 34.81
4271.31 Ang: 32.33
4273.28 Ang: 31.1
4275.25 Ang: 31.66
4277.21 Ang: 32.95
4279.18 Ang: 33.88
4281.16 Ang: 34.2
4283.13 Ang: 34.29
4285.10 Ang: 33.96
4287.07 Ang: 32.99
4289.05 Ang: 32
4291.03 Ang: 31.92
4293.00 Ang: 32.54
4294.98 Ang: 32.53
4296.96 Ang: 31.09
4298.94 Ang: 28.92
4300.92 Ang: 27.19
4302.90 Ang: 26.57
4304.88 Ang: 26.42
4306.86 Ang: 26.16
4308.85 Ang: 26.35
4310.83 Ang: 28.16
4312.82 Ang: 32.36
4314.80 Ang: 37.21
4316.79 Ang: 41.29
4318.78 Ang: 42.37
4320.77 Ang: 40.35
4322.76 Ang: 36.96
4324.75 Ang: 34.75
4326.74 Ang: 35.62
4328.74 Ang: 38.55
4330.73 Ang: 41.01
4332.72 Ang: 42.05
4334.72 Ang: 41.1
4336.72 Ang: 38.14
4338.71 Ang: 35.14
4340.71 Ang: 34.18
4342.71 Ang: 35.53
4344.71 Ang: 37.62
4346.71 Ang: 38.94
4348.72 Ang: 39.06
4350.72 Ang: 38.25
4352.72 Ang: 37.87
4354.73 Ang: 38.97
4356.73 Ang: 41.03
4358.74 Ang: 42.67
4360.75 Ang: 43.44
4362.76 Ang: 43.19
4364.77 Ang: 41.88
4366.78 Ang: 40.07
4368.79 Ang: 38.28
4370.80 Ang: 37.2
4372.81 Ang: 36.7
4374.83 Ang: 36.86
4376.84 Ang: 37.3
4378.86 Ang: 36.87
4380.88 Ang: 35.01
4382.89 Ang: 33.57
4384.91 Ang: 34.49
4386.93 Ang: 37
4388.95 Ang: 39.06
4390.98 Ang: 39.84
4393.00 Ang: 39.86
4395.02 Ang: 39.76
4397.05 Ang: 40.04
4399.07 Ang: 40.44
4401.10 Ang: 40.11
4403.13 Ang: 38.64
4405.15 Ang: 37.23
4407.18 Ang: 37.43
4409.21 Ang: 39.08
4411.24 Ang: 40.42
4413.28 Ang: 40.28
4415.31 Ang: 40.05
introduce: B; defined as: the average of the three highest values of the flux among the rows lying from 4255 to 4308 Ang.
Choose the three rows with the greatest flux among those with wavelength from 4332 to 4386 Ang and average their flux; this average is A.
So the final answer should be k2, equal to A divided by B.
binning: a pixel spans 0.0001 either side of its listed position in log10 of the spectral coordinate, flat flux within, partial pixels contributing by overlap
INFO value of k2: 1.17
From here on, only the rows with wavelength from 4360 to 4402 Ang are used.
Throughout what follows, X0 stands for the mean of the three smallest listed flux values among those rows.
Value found 34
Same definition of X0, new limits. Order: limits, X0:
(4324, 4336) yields 36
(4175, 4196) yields 37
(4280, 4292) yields 32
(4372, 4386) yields 34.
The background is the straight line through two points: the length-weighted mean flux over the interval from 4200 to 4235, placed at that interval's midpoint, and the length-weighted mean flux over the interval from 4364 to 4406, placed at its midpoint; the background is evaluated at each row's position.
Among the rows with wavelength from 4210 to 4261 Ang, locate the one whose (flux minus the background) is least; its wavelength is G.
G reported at 4226.31 Ang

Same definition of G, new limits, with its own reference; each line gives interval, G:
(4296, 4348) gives 4306.86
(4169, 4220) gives 4201.08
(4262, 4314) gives 4306.86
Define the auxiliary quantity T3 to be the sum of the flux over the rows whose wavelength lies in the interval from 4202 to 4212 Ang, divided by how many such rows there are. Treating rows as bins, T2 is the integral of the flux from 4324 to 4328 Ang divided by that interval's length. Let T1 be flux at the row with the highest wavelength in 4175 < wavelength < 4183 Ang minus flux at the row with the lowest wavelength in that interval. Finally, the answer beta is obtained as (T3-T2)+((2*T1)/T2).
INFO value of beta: 2.7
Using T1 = 0.4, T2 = 35.4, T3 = 38.1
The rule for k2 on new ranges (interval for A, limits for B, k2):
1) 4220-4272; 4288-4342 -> 0.89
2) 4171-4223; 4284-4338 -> 0.93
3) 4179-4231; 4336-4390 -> 0.90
